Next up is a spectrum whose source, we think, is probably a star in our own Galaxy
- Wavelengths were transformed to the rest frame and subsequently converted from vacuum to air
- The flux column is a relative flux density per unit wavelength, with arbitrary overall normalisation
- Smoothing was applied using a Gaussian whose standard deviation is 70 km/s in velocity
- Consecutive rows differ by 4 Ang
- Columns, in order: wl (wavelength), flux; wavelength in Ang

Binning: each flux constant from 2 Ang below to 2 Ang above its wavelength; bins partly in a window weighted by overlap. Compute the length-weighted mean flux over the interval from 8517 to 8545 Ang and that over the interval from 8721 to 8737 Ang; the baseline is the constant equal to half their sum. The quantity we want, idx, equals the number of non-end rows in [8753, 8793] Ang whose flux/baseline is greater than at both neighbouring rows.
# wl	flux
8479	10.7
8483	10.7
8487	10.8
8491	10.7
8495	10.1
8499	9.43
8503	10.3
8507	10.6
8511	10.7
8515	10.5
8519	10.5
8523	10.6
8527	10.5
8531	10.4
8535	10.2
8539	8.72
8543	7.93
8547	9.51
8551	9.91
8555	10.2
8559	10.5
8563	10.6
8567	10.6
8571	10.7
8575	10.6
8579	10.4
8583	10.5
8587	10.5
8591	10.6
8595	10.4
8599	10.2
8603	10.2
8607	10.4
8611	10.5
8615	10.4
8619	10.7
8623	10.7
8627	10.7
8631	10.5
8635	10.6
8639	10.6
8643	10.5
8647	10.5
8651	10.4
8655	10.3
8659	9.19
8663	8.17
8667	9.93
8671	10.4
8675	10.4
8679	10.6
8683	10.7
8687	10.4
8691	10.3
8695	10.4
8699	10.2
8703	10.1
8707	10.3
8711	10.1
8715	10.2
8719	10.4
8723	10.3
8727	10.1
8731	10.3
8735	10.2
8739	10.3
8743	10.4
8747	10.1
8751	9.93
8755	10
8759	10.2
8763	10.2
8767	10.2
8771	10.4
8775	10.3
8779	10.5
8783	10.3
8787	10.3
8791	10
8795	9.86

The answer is 2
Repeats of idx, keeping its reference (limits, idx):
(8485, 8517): 1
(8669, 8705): 2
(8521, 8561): 0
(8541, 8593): 1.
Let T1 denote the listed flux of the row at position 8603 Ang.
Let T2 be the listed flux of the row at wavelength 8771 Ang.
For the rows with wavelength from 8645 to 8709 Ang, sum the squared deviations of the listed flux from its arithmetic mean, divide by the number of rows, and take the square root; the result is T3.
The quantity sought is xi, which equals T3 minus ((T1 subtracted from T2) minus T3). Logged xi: 1.0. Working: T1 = 10.2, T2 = 10.4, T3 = 0.6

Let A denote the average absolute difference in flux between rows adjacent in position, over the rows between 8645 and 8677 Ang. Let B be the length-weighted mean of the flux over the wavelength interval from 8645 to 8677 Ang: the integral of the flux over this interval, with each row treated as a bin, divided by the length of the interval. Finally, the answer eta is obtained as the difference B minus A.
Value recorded 9.3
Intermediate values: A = 0.7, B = 9.9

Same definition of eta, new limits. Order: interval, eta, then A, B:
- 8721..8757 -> 10.0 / 0.2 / 10.2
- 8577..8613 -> 10.3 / 0.1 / 10.4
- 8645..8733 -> 9.8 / 0.3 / 10.2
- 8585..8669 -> 10.0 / 0.3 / 10.3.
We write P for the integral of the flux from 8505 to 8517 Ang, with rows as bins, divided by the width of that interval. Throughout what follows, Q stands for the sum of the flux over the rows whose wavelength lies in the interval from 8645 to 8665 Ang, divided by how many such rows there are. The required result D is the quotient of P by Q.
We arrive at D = 1.09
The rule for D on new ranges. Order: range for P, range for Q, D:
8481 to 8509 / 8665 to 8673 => 1.02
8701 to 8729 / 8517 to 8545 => 1.04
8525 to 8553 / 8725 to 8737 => 0.94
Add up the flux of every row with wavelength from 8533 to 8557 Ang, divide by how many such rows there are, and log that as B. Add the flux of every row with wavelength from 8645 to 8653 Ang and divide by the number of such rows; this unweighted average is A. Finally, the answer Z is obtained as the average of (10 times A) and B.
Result 57.0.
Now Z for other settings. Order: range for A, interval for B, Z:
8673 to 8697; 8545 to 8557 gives 57.3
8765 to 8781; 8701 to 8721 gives 56.9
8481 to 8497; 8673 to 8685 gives 58.2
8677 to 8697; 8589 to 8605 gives 57.6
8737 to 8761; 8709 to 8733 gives 55.9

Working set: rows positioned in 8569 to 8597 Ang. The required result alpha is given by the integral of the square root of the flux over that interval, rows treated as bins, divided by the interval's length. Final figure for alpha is 3.24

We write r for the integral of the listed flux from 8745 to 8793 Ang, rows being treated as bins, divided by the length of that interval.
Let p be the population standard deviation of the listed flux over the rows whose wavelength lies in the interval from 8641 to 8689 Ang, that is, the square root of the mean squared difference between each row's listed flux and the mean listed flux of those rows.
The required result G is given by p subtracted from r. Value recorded 9.5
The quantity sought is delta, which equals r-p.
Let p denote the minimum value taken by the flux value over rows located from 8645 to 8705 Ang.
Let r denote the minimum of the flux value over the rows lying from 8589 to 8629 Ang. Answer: 2.0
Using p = 8.17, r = 10.2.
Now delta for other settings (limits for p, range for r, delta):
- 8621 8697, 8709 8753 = 1.8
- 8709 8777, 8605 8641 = 0.5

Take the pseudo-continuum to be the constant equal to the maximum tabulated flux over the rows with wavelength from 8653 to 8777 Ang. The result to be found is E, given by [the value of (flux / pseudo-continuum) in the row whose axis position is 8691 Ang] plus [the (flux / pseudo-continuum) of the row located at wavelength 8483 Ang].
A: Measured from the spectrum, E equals 1.96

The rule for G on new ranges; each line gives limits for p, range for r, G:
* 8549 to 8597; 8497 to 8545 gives 9.8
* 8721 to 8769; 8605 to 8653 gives 10.4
